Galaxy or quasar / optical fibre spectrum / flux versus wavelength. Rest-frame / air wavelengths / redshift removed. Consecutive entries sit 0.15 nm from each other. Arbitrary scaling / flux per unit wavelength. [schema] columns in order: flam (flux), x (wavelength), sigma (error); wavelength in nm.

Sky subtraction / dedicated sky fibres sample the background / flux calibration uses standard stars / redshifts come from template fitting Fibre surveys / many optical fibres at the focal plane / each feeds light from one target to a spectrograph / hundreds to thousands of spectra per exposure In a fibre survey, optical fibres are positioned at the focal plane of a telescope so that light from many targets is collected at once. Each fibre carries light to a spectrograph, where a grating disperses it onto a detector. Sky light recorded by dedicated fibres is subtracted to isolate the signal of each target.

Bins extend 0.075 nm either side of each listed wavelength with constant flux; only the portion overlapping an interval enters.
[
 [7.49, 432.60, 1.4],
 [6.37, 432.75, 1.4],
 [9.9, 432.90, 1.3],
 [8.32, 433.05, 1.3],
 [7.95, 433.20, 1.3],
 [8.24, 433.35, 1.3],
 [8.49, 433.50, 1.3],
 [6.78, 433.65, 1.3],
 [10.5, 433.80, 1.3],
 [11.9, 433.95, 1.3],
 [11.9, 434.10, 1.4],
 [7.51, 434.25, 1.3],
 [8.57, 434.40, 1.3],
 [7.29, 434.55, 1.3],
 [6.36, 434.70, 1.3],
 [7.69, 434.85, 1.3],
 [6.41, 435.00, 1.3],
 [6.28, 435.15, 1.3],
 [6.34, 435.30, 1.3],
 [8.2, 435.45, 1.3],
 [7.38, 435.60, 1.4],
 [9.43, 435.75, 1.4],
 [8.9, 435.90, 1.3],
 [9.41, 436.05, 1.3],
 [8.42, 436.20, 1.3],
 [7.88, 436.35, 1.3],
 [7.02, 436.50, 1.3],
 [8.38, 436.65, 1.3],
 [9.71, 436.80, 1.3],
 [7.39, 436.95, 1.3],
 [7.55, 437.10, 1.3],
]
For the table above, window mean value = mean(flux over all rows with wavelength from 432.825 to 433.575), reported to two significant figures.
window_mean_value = 8.6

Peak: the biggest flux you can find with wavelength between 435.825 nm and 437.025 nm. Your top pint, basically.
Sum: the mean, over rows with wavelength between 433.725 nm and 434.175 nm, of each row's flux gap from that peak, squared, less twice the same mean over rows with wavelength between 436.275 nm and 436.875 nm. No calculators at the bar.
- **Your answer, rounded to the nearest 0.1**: -2.8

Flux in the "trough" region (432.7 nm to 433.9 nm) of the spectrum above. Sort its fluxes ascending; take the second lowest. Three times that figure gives 20.3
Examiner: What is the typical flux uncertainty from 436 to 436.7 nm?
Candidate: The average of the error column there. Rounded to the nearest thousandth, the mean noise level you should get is 1.300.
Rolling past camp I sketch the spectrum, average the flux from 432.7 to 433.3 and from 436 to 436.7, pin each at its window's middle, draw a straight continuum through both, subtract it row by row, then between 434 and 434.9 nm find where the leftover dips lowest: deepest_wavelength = 434.70 nm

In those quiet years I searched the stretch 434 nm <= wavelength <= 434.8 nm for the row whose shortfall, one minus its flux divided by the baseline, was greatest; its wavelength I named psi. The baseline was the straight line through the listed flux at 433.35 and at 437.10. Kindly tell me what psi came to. 434.70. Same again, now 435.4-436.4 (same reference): 435.60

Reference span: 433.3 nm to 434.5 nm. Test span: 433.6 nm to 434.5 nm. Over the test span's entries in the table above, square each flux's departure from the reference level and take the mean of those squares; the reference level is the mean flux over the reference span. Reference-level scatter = 4.2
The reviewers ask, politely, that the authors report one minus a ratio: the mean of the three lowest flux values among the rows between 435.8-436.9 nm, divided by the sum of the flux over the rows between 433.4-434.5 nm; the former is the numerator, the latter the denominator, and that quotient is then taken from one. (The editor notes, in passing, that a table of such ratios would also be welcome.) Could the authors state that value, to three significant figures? 0.882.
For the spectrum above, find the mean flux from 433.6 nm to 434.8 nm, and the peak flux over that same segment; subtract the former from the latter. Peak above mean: 3.0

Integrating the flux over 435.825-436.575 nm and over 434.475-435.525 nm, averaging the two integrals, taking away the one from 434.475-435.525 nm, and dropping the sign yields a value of 0.52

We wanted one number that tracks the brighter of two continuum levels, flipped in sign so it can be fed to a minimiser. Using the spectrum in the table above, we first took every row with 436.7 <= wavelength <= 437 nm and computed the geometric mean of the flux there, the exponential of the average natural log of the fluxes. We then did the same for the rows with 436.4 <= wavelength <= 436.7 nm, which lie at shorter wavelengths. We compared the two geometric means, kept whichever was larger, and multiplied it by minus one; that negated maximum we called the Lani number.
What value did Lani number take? -8.5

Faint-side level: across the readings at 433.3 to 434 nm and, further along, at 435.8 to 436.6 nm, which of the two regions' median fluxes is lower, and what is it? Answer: 8.4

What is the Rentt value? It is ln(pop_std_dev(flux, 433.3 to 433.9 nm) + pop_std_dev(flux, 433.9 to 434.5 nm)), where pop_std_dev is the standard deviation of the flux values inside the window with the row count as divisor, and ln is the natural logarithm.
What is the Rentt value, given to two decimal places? 1.19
